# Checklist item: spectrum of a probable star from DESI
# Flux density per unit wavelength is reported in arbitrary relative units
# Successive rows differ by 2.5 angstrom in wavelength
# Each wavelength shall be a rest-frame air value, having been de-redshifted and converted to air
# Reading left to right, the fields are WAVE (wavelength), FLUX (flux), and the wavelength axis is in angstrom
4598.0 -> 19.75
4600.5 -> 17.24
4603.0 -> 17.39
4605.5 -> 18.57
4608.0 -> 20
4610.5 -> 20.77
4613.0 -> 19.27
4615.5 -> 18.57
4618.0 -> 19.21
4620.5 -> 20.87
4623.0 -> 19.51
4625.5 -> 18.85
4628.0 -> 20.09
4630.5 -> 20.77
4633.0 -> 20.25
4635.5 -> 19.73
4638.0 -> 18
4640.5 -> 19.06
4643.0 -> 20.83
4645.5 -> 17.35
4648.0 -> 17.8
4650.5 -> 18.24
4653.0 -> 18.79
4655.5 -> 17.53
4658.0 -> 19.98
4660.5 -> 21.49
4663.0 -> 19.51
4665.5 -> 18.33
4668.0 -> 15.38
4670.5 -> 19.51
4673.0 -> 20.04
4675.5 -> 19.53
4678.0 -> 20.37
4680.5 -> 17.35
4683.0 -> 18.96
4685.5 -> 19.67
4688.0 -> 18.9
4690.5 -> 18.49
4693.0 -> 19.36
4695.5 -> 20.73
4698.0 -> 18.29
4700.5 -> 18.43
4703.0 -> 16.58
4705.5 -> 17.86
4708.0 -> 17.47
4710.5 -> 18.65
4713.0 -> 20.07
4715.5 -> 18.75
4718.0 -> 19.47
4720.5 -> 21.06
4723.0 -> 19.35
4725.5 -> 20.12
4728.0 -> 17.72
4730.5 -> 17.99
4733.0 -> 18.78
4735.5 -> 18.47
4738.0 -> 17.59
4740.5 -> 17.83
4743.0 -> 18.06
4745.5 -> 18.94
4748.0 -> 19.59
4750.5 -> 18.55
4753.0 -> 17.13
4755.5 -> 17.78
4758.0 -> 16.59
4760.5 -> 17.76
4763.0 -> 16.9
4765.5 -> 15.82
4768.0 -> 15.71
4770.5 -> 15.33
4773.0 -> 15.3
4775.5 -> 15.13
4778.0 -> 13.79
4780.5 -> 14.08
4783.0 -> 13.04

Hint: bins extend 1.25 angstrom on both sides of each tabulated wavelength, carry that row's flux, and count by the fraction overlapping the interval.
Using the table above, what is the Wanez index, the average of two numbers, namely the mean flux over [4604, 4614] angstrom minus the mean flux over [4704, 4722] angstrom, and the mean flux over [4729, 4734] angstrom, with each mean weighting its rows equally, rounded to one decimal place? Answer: 9.5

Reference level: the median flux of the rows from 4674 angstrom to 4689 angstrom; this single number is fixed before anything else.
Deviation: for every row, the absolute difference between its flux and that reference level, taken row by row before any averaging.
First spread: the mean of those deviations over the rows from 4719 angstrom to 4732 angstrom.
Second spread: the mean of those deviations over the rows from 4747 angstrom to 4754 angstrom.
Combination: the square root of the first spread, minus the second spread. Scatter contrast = 0.00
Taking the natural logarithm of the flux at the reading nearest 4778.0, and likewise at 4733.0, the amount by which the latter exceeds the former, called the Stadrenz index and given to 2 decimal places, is 0.31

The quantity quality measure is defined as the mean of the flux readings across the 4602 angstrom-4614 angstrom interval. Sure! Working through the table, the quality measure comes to 19.2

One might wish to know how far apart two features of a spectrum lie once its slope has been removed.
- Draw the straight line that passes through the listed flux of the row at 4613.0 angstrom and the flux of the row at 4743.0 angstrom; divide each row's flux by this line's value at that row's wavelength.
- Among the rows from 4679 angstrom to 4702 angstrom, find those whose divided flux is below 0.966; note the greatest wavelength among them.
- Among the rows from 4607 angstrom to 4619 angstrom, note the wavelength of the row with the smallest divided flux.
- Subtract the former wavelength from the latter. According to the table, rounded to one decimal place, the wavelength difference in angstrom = -65.0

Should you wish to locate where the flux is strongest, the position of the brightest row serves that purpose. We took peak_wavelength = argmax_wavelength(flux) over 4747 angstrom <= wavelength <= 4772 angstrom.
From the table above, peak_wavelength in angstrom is 4748.0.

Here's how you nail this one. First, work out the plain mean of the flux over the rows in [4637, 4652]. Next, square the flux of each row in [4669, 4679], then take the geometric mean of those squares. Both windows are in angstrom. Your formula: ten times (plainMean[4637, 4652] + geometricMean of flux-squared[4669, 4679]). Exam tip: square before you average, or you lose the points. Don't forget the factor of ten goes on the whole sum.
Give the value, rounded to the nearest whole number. 4129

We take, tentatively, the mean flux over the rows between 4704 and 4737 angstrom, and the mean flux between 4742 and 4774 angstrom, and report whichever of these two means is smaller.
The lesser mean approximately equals 17.2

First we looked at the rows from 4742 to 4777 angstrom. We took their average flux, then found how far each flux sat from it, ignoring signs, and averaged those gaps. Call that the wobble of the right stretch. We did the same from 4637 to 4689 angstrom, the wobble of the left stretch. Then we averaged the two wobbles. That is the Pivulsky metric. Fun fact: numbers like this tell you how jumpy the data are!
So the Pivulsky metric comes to 1.14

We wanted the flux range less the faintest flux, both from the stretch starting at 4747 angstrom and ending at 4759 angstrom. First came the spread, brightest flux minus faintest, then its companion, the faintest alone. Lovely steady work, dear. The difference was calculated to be -13.6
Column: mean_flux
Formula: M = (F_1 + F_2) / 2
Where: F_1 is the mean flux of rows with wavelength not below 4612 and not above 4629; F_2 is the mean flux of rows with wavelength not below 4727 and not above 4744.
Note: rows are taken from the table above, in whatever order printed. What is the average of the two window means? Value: 18.8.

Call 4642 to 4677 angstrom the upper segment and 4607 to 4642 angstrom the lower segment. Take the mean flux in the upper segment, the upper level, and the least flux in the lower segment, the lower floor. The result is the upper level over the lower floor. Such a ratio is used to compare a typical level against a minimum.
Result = 1.05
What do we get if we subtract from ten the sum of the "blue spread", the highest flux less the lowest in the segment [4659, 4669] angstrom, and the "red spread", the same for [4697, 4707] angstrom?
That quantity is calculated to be 2.0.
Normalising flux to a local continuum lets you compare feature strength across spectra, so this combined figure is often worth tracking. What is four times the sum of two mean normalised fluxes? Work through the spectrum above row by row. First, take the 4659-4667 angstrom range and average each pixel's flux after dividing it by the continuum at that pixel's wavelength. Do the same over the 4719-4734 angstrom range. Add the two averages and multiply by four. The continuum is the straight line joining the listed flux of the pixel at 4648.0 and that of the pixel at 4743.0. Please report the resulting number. 8.7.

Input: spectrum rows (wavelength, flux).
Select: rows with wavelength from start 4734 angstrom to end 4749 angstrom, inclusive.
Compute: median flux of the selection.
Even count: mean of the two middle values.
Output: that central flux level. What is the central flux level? 18.3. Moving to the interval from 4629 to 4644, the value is 20.0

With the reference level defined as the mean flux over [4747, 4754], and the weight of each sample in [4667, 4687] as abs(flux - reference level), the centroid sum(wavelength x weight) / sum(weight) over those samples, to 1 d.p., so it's 4675.0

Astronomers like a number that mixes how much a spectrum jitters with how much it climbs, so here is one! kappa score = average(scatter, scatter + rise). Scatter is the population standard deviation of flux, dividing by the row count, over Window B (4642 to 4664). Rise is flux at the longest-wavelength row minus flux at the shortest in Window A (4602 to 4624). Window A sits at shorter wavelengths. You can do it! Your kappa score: 2.5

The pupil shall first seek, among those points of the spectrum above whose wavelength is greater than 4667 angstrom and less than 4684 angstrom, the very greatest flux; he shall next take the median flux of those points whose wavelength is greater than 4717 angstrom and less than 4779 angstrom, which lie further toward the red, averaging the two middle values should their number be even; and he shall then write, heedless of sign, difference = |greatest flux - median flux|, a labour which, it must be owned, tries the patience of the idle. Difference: 2.59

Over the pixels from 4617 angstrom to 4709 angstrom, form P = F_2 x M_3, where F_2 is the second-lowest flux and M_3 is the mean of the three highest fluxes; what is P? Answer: 349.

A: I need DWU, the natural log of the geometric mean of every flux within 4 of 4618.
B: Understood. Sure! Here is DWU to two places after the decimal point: 2.97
